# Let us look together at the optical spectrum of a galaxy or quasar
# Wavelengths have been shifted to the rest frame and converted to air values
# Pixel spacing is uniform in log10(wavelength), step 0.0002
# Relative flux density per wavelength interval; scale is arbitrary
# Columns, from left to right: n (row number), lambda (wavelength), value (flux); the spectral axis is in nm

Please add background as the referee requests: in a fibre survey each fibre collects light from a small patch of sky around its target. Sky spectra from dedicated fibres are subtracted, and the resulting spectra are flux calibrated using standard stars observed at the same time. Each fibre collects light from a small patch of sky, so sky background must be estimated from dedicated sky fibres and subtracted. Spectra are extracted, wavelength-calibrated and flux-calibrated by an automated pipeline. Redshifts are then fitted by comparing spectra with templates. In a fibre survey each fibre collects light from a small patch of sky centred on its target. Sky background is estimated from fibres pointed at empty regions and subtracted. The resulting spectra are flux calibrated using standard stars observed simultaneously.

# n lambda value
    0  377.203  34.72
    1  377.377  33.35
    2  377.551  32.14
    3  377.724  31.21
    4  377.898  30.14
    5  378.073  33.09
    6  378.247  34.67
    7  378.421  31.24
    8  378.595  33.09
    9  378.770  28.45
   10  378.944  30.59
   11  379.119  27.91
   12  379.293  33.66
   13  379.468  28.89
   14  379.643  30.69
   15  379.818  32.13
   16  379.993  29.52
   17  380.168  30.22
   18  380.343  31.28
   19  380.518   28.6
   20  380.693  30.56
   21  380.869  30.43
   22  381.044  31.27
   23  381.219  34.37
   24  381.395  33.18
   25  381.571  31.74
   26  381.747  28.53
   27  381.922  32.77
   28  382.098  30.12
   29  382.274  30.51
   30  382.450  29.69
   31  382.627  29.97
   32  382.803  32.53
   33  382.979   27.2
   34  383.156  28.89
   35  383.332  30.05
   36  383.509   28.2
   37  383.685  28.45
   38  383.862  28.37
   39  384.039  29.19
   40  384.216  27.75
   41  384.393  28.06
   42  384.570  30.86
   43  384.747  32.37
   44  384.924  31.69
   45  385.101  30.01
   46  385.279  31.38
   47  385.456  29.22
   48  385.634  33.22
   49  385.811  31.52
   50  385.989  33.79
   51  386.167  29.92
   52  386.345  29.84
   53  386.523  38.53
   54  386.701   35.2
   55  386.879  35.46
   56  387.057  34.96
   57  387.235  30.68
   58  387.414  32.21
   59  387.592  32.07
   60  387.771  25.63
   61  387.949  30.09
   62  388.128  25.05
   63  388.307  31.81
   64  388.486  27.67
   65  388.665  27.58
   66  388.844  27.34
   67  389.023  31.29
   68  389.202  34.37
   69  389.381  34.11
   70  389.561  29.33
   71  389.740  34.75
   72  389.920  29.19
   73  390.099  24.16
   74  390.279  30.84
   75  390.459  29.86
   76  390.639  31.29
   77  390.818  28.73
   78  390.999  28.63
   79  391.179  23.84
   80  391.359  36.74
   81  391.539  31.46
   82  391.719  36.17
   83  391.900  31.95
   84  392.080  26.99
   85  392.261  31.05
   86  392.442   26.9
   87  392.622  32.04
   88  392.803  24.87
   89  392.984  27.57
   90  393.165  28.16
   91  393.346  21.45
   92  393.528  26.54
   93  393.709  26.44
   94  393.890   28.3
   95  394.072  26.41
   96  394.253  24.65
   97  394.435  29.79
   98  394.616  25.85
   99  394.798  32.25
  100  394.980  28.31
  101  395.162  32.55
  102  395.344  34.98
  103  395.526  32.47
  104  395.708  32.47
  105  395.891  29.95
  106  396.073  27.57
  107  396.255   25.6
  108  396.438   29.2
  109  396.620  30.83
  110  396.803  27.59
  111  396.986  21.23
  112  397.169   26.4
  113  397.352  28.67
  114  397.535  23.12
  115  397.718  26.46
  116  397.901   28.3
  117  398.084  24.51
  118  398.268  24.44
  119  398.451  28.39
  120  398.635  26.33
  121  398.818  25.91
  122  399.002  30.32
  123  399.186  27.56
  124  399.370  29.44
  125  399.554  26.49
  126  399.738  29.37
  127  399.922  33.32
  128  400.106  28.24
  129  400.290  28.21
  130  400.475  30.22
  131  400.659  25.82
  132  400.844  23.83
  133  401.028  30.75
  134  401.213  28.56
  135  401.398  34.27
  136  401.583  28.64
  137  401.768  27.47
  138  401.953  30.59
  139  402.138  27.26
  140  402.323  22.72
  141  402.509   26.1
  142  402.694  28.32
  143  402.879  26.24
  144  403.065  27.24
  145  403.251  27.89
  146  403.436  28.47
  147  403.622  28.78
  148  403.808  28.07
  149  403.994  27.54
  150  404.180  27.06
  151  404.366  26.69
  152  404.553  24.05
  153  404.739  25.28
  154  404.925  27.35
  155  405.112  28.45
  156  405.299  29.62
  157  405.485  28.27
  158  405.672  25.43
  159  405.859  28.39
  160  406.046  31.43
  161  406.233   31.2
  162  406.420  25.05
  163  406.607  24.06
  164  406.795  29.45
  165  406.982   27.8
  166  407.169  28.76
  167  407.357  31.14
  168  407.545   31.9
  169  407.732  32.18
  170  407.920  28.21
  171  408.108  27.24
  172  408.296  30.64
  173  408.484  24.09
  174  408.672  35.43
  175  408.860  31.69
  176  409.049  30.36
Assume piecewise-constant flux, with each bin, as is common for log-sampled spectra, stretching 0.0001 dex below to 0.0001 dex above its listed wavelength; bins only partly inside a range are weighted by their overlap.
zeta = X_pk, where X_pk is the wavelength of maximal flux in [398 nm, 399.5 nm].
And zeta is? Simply 399.002 nm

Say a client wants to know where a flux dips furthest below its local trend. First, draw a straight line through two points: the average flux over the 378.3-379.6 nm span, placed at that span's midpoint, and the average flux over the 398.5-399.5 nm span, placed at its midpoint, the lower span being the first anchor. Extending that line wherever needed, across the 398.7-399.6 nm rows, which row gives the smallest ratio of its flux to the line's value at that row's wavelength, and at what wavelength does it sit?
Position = 398.818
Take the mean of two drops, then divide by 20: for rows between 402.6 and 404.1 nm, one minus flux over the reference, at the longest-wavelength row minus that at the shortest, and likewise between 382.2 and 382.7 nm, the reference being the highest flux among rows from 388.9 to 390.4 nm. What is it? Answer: 0.001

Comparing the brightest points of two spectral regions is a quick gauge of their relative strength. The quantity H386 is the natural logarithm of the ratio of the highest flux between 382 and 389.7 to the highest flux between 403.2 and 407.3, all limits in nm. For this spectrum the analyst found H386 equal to 0.20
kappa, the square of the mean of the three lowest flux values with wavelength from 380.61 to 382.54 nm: 867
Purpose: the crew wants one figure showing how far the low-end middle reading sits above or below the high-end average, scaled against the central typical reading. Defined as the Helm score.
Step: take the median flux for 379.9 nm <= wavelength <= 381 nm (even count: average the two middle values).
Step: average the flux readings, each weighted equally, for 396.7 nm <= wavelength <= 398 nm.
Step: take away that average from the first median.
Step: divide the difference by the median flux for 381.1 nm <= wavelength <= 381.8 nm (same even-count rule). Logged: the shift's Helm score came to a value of 0.13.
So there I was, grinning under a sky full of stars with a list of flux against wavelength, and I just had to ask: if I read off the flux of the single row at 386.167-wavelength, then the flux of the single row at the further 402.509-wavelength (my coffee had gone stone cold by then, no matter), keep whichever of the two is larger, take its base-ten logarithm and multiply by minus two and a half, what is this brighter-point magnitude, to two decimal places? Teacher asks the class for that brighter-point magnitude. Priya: -3.69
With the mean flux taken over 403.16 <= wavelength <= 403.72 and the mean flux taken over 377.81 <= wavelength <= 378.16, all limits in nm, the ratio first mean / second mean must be 0.90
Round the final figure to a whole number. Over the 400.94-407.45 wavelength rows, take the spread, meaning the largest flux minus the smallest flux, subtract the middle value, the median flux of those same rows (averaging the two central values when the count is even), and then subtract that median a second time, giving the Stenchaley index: -45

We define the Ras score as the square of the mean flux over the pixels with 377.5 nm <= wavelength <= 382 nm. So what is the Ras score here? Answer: 971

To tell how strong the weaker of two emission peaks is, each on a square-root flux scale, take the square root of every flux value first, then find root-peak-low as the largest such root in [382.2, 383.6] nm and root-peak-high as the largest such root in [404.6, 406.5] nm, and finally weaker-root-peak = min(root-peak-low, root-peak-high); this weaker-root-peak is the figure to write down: 5.61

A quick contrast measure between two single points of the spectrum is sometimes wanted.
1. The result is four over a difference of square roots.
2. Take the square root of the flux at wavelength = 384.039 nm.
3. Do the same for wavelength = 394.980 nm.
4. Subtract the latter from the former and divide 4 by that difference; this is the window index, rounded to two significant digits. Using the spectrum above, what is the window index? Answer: 49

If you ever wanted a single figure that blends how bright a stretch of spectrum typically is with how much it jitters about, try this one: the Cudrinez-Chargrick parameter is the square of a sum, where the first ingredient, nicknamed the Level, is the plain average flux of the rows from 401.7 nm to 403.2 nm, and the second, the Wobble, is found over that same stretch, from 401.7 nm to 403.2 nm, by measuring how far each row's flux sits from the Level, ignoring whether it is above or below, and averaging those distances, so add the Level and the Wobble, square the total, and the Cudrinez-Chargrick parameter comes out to 811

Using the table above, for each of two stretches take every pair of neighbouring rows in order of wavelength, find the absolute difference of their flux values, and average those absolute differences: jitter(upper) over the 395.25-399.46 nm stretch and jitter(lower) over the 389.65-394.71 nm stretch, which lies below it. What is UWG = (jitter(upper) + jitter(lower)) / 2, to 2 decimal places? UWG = 3.43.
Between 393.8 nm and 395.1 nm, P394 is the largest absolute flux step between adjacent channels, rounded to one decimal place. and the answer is 6.4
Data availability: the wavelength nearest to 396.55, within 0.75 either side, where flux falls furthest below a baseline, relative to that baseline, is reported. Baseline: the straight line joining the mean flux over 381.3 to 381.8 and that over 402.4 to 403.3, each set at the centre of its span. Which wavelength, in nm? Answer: 396.986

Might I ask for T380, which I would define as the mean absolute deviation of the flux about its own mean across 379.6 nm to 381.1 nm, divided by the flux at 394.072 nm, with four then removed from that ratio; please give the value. -3.97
